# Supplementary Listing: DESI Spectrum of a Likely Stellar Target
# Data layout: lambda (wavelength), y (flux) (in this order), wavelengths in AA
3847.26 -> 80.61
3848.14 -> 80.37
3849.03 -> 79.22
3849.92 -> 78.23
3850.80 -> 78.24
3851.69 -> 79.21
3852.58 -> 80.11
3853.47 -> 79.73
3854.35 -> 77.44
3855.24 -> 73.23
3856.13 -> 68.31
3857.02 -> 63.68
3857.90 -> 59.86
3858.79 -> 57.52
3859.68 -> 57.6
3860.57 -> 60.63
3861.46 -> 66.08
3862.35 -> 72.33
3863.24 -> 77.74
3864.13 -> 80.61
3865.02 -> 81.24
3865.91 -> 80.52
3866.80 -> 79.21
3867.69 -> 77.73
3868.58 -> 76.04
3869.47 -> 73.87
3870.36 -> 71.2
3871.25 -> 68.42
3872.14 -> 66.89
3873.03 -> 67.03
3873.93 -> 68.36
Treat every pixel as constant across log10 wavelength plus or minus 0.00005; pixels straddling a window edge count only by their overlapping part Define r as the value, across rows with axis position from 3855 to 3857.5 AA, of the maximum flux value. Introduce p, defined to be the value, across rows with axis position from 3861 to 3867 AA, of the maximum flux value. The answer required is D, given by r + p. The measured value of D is 154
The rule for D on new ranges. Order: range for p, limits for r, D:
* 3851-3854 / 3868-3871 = 156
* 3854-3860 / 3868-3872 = 153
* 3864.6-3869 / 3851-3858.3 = 161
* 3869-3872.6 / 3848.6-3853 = 154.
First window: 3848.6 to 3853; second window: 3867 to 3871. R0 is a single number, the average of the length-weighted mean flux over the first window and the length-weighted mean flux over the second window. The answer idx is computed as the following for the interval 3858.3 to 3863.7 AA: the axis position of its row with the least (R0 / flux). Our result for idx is 3863.24 AA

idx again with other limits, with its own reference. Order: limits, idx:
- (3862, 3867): 3865.02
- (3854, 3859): 3854.35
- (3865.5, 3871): 3865.91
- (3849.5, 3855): 3852.58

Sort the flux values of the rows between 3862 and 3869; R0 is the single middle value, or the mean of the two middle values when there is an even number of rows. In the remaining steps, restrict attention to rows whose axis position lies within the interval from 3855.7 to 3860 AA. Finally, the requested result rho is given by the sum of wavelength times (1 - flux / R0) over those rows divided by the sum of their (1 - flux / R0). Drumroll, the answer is 3858.2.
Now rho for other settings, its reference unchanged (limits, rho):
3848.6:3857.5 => 3856.9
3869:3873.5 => 3871.6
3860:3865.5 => 3860.7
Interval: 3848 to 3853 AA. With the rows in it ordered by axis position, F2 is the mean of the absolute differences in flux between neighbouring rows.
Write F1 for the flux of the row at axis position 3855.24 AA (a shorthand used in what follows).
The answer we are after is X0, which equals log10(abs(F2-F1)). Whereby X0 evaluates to 1.86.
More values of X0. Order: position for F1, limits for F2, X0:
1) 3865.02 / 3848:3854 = 1.91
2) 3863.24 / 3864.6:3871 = 1.88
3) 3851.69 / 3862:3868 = 1.89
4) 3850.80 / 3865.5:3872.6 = 1.88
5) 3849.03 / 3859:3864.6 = 1.87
